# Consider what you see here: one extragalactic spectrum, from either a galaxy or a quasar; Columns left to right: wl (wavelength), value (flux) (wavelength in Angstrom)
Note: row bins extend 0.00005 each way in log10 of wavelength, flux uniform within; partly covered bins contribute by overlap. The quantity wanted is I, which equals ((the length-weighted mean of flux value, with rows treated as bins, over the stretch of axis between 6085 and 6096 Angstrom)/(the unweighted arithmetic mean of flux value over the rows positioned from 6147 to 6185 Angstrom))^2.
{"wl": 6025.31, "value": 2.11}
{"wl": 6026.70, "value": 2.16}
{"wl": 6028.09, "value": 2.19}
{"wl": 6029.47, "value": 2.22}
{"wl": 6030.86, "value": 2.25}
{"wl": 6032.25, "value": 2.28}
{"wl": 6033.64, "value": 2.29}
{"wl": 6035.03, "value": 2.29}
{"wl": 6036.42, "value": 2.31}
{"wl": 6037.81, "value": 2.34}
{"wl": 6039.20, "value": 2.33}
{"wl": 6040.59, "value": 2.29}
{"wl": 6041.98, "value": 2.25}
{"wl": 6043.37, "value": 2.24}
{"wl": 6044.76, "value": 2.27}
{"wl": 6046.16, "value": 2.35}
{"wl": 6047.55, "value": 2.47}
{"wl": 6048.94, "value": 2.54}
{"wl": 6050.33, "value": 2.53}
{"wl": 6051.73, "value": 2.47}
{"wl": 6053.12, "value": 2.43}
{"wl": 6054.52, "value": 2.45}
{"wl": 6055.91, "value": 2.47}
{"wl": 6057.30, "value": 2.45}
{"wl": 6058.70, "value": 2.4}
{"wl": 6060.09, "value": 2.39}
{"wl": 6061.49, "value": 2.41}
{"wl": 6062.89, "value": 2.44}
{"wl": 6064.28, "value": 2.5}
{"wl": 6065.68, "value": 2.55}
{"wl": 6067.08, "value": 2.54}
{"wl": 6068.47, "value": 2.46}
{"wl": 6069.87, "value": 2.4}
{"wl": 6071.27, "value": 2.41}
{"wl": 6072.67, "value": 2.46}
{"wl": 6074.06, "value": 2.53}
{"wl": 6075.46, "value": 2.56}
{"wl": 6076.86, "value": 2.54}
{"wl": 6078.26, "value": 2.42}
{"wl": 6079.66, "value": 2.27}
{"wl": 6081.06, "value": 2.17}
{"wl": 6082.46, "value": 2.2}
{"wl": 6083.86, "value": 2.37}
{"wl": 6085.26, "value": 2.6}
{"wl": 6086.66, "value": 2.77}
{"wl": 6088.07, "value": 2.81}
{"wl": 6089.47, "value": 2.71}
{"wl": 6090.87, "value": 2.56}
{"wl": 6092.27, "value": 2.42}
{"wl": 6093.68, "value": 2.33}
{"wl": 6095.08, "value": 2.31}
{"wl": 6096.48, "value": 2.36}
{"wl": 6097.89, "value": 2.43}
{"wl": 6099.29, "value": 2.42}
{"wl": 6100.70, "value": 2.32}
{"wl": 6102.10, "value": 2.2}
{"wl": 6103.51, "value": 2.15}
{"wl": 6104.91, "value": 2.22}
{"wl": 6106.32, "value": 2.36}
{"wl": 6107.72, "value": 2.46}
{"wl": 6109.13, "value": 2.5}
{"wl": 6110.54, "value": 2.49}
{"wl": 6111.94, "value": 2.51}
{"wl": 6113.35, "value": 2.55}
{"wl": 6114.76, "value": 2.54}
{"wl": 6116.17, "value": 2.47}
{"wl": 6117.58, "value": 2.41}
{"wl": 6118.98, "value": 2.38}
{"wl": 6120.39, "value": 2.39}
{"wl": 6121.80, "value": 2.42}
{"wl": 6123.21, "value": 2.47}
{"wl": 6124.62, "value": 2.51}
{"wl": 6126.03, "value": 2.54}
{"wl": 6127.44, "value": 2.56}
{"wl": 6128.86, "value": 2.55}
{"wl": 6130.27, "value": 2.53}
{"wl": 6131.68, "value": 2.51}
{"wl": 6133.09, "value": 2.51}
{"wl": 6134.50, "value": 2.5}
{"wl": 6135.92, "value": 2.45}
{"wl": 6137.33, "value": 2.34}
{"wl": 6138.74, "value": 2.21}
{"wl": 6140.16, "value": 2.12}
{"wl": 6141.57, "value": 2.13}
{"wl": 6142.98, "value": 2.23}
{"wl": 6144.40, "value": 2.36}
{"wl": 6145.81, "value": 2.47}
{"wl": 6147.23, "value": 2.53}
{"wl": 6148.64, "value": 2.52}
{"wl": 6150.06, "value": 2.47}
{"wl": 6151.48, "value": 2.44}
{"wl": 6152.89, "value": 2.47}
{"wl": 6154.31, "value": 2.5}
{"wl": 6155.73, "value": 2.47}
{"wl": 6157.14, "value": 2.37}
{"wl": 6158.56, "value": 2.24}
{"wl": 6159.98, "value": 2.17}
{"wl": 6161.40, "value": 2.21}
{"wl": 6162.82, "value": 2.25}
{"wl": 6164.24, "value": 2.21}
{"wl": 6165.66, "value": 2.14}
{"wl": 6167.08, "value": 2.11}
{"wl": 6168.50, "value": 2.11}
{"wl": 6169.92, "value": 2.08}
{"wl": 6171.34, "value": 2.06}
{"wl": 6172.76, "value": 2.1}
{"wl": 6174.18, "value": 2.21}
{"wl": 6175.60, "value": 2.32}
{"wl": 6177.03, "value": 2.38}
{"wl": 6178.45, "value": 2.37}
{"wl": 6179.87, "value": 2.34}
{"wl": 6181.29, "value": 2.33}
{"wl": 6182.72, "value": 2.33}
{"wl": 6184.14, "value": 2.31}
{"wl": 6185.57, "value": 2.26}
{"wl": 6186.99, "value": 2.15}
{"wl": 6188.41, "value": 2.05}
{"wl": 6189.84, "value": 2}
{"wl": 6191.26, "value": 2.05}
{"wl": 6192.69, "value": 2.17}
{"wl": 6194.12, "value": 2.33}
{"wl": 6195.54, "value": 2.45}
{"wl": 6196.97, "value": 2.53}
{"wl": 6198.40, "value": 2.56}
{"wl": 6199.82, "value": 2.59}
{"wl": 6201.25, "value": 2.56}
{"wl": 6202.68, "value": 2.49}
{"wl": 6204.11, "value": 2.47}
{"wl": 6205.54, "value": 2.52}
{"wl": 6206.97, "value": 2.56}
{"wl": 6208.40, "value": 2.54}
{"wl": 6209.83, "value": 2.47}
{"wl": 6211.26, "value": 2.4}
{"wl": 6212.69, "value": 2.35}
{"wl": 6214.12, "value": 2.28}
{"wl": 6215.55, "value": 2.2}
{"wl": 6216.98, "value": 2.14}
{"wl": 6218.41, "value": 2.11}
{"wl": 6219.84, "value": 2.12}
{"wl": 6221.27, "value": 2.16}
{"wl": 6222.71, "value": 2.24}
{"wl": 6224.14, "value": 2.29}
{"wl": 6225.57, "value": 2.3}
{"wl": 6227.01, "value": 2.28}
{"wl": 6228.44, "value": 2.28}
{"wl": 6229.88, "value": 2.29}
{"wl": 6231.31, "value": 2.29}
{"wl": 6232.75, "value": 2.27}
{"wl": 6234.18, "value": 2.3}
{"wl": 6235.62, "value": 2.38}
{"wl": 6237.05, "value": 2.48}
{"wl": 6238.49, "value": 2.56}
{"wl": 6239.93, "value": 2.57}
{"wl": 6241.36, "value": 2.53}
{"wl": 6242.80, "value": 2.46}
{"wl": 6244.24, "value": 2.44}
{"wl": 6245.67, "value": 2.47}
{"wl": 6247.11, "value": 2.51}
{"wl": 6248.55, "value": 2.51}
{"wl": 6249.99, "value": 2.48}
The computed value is 1.24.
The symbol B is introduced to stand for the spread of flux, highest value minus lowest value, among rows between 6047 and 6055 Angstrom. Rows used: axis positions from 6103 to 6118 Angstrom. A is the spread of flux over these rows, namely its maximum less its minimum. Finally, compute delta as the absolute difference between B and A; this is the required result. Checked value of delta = 0.29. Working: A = 0.40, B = 0.11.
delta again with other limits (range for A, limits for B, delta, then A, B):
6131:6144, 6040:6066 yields 0.08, 0.39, 0.31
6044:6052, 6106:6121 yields 0.08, 0.27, 0.19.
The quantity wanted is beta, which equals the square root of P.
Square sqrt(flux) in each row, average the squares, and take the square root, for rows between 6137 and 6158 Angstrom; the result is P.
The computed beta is 1.241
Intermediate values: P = 1.54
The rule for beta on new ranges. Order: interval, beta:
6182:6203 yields 1.234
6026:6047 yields 1.228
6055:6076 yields 1.253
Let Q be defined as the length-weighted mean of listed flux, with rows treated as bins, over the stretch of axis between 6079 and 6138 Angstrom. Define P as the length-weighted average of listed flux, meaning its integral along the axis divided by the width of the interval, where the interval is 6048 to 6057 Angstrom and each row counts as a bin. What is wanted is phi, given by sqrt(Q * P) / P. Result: 0.99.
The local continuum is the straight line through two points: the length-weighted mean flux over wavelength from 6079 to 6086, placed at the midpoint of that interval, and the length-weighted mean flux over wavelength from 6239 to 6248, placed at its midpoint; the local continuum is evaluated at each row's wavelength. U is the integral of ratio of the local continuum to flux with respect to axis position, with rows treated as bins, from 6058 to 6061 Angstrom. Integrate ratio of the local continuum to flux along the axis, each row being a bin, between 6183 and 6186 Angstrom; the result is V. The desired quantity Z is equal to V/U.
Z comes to 1.11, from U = 2.88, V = 3.18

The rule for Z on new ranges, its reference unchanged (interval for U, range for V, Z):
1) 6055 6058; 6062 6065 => 1.00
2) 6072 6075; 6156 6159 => 1.11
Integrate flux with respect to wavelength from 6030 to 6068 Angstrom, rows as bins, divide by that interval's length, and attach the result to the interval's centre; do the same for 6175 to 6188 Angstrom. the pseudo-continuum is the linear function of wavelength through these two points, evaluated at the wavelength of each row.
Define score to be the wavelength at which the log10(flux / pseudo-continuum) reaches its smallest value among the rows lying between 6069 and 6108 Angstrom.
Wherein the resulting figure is 6103.51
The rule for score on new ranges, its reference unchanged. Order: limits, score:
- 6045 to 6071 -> 6046.16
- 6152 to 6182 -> 6171.34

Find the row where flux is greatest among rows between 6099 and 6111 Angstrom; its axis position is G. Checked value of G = 6109.13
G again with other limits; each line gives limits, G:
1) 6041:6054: 6048.94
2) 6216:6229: 6225.57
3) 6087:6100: 6088.07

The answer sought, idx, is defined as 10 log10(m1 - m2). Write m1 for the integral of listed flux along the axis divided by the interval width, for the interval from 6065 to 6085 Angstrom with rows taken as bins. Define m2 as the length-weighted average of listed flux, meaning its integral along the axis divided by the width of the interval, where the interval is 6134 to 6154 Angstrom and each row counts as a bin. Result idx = -13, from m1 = 2.42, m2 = 2.38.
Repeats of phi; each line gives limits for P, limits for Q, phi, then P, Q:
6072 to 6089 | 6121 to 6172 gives 0.97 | 2.479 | 2.35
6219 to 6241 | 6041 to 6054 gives 1.01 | 2.323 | 2.39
